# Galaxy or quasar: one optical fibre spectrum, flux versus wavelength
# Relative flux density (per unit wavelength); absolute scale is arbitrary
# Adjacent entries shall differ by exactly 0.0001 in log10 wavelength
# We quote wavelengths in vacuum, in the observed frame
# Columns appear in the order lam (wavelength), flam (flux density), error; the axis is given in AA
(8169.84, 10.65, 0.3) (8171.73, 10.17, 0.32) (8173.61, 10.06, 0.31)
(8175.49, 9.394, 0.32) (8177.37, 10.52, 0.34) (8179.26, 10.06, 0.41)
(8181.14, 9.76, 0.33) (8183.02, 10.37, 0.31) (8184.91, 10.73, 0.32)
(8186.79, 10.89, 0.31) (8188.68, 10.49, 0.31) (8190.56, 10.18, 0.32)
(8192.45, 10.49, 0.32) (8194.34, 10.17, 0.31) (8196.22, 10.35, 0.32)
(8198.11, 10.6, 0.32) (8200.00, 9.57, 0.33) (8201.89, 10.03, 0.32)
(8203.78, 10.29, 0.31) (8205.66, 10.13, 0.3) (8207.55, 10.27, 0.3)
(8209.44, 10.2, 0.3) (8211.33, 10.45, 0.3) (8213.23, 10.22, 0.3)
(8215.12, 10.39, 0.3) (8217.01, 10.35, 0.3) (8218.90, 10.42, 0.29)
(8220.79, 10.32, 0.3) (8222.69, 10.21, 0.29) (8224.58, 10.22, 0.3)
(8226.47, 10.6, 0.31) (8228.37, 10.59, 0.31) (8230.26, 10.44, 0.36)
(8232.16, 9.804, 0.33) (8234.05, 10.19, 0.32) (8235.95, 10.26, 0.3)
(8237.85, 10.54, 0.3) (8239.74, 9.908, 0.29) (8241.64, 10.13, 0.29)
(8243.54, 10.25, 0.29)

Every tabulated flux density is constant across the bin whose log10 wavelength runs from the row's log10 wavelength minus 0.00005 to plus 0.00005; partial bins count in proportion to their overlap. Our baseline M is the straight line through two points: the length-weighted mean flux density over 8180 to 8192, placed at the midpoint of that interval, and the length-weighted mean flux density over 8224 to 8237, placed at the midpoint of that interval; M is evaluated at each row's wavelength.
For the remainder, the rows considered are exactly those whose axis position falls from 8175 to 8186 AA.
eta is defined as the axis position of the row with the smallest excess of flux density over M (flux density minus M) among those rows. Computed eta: 8175.49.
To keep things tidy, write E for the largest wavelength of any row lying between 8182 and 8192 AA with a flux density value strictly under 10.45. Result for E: 8190.56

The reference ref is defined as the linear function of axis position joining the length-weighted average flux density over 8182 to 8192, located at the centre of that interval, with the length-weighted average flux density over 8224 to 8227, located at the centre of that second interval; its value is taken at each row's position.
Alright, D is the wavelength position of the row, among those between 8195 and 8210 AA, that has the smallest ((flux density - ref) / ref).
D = 8200.00 AA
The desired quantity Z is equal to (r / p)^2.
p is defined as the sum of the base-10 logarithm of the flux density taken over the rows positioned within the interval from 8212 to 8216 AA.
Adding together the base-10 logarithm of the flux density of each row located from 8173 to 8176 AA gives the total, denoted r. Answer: 0.951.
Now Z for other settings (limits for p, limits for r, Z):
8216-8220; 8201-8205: 0.981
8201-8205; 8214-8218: 1.018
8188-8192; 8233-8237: 0.991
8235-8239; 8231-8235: 0.966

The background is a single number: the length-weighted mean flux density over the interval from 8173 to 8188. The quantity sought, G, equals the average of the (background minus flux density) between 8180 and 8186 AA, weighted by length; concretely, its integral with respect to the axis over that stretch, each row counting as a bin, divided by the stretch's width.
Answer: -0.06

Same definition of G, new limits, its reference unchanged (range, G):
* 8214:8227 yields -0.12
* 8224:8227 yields -0.18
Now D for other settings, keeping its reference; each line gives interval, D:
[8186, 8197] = 8194.34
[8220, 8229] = 8222.69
